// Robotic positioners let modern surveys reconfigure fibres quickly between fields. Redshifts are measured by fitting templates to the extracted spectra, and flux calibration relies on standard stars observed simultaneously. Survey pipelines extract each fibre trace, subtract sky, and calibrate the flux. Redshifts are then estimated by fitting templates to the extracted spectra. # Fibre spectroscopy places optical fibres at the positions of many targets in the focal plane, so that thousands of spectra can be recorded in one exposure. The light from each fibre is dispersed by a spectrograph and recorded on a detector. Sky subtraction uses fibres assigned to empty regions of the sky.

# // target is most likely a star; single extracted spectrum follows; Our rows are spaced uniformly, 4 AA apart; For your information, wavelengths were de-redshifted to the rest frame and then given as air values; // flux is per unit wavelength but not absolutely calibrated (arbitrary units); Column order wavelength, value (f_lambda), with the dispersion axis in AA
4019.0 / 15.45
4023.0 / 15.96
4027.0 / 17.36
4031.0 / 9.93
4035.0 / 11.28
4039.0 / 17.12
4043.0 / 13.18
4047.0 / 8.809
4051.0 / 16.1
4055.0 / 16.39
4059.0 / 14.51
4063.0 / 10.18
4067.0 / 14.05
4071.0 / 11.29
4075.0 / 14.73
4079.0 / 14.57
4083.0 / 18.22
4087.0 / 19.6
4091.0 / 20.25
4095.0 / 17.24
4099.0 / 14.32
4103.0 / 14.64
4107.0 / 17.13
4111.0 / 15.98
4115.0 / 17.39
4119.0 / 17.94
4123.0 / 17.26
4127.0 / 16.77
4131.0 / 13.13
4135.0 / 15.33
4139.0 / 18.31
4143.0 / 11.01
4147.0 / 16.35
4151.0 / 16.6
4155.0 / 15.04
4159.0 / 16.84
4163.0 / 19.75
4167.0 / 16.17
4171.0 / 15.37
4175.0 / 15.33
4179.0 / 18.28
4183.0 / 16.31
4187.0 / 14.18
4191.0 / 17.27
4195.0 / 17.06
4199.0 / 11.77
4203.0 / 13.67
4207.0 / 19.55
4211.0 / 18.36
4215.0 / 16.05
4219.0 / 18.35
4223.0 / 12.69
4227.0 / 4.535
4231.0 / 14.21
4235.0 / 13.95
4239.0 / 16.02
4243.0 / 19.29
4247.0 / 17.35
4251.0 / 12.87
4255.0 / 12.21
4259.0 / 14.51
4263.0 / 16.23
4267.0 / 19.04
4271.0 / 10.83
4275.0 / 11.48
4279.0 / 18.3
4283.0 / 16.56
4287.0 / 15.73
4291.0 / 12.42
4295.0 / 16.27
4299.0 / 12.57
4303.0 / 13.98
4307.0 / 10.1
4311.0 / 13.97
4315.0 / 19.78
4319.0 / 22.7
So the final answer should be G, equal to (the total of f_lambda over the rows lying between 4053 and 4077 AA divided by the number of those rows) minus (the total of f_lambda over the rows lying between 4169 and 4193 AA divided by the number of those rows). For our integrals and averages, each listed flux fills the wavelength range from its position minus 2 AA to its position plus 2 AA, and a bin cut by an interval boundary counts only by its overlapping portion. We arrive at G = -2.6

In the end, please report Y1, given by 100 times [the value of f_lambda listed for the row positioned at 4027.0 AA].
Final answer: 1736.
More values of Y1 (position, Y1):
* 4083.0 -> 1822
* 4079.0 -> 1457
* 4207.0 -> 1955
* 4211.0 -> 1836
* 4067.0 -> 1405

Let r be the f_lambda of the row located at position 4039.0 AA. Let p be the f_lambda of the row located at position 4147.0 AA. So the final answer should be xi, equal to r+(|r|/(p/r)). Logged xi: 35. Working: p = 16.35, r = 17.12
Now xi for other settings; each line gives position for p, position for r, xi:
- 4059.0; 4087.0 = 46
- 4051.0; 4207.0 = 43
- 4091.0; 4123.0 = 32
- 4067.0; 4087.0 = 47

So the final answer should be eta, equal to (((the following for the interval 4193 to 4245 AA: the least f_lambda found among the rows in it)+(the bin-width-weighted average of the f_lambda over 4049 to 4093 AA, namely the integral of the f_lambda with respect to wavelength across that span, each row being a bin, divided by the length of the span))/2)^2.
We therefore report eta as 100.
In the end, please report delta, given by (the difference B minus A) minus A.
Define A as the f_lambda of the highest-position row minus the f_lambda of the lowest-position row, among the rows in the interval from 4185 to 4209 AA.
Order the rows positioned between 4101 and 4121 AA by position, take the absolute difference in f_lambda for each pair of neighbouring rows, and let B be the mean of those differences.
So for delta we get -9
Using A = 5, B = 1.40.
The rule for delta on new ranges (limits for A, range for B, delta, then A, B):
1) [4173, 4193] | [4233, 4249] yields -1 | 2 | 2.43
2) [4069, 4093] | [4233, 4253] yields -15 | 9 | 2.94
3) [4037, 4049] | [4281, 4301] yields 20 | -8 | 2.92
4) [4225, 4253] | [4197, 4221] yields -14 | 8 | 2.72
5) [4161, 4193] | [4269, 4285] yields 8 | -2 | 3.07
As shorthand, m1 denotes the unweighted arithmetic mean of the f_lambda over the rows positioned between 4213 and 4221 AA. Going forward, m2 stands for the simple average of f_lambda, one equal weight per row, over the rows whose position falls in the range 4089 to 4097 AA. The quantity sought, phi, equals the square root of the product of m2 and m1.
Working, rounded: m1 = 17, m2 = 18.7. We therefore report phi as 18.0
